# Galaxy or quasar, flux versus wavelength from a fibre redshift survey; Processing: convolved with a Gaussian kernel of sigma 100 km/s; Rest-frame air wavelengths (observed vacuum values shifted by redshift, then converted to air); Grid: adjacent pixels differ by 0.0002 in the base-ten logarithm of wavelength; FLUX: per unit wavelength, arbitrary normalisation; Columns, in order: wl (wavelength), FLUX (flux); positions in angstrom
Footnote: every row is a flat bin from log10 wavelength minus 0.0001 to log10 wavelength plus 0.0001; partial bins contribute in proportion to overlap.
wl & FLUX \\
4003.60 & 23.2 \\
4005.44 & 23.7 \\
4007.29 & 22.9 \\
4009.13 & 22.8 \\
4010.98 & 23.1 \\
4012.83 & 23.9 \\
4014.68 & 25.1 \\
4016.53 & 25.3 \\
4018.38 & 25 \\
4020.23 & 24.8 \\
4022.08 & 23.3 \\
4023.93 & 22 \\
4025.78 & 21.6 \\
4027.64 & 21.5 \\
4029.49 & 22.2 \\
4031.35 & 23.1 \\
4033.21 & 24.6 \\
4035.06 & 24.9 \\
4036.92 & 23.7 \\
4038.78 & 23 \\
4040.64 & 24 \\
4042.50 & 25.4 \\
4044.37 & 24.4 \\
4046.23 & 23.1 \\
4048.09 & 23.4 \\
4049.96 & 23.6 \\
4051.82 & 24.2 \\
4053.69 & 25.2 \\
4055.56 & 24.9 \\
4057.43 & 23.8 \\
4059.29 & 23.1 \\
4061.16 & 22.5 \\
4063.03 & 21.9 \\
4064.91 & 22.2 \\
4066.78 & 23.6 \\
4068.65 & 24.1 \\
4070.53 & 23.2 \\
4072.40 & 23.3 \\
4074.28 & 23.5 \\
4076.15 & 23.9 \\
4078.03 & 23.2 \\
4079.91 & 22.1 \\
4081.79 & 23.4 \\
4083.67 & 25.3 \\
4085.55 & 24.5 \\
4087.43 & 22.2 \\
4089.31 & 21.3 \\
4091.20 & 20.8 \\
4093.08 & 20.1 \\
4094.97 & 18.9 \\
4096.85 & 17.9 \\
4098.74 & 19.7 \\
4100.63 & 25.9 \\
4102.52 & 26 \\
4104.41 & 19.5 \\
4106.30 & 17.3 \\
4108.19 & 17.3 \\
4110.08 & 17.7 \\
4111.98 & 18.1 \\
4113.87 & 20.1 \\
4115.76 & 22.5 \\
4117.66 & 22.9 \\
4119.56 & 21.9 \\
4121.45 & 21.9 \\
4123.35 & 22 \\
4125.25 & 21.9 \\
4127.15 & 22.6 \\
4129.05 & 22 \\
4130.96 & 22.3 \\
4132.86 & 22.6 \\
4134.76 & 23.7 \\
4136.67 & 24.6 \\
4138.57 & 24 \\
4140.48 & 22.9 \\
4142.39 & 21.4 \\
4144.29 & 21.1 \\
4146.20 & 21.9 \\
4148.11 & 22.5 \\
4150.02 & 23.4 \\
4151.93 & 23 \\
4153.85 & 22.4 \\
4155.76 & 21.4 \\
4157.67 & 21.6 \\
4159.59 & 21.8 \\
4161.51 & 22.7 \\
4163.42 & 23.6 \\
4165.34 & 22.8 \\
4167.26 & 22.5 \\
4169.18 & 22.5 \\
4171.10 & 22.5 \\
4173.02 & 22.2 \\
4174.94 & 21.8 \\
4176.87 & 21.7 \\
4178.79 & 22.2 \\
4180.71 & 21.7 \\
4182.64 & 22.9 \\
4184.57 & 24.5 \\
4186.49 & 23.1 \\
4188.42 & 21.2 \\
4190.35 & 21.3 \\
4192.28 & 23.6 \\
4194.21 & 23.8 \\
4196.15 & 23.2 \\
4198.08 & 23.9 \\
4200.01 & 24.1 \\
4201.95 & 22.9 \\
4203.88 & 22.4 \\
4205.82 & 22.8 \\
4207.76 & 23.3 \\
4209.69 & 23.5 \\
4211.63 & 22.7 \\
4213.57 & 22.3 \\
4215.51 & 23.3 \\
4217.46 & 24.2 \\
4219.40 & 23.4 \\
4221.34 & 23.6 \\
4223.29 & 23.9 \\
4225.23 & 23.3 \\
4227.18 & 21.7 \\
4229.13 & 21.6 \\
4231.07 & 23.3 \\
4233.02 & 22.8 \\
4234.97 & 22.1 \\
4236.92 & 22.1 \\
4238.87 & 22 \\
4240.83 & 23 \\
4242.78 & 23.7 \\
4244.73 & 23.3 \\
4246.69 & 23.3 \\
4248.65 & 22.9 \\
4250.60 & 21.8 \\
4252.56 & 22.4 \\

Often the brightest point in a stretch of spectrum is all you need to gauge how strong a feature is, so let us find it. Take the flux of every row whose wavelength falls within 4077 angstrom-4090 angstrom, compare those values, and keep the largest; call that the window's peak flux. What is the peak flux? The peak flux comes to 25.3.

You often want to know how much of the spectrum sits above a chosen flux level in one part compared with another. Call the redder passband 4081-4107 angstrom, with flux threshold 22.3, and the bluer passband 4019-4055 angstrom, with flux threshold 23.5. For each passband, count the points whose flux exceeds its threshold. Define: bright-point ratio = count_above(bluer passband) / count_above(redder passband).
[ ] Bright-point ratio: 2.0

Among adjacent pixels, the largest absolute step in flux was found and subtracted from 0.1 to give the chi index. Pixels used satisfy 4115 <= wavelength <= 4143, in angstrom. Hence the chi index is -1.4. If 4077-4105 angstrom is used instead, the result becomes -6.4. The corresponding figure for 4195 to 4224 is -1.1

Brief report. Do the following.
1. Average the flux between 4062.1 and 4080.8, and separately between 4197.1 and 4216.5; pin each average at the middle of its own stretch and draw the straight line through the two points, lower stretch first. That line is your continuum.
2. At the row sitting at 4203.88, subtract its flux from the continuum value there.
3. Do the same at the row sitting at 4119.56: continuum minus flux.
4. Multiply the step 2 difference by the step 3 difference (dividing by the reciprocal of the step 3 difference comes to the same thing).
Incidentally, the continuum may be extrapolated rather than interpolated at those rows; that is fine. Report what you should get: 0.87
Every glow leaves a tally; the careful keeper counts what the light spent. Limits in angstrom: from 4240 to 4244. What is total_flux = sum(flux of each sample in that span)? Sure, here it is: 46.7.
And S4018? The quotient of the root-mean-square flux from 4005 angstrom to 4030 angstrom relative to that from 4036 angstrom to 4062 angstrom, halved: 0.49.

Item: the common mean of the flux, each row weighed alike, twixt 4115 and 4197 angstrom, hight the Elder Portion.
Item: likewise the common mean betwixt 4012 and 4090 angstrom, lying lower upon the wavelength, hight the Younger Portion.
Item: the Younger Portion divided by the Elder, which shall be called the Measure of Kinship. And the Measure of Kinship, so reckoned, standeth 1.05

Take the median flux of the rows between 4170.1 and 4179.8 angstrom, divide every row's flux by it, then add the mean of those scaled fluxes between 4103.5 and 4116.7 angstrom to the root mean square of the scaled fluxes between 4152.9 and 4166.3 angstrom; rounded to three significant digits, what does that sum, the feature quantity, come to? 1.86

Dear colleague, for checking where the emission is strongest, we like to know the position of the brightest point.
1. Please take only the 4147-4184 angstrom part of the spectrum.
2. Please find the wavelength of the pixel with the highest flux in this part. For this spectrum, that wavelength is 4163.42 angstrom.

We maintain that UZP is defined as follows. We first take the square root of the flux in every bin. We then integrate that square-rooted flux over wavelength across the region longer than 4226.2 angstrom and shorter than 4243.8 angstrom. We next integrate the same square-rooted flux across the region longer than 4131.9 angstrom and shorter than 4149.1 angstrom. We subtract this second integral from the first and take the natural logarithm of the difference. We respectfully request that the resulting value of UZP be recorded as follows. 0.3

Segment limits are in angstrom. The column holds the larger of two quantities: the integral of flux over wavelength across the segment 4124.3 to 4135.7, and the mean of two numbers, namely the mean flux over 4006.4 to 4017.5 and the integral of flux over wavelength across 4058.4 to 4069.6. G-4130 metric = 257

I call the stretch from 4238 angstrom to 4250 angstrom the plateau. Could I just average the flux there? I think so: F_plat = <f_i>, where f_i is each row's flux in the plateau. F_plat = 23.0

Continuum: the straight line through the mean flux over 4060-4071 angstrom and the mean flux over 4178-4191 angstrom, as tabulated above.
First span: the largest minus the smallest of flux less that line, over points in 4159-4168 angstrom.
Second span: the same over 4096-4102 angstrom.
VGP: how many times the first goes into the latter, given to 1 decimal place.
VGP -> 4.4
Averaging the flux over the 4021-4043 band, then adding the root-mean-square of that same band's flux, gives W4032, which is 46.6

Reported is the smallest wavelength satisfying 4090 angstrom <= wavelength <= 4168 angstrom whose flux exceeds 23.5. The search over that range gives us 4100.63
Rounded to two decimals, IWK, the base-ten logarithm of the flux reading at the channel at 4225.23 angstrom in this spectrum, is 1.37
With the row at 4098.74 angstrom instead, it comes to 1.29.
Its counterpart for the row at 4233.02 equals 1.36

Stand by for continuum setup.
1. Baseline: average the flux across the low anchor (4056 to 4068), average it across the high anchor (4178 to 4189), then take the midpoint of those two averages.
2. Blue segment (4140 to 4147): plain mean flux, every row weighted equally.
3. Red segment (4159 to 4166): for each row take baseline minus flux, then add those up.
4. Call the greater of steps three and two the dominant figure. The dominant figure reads 21.8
